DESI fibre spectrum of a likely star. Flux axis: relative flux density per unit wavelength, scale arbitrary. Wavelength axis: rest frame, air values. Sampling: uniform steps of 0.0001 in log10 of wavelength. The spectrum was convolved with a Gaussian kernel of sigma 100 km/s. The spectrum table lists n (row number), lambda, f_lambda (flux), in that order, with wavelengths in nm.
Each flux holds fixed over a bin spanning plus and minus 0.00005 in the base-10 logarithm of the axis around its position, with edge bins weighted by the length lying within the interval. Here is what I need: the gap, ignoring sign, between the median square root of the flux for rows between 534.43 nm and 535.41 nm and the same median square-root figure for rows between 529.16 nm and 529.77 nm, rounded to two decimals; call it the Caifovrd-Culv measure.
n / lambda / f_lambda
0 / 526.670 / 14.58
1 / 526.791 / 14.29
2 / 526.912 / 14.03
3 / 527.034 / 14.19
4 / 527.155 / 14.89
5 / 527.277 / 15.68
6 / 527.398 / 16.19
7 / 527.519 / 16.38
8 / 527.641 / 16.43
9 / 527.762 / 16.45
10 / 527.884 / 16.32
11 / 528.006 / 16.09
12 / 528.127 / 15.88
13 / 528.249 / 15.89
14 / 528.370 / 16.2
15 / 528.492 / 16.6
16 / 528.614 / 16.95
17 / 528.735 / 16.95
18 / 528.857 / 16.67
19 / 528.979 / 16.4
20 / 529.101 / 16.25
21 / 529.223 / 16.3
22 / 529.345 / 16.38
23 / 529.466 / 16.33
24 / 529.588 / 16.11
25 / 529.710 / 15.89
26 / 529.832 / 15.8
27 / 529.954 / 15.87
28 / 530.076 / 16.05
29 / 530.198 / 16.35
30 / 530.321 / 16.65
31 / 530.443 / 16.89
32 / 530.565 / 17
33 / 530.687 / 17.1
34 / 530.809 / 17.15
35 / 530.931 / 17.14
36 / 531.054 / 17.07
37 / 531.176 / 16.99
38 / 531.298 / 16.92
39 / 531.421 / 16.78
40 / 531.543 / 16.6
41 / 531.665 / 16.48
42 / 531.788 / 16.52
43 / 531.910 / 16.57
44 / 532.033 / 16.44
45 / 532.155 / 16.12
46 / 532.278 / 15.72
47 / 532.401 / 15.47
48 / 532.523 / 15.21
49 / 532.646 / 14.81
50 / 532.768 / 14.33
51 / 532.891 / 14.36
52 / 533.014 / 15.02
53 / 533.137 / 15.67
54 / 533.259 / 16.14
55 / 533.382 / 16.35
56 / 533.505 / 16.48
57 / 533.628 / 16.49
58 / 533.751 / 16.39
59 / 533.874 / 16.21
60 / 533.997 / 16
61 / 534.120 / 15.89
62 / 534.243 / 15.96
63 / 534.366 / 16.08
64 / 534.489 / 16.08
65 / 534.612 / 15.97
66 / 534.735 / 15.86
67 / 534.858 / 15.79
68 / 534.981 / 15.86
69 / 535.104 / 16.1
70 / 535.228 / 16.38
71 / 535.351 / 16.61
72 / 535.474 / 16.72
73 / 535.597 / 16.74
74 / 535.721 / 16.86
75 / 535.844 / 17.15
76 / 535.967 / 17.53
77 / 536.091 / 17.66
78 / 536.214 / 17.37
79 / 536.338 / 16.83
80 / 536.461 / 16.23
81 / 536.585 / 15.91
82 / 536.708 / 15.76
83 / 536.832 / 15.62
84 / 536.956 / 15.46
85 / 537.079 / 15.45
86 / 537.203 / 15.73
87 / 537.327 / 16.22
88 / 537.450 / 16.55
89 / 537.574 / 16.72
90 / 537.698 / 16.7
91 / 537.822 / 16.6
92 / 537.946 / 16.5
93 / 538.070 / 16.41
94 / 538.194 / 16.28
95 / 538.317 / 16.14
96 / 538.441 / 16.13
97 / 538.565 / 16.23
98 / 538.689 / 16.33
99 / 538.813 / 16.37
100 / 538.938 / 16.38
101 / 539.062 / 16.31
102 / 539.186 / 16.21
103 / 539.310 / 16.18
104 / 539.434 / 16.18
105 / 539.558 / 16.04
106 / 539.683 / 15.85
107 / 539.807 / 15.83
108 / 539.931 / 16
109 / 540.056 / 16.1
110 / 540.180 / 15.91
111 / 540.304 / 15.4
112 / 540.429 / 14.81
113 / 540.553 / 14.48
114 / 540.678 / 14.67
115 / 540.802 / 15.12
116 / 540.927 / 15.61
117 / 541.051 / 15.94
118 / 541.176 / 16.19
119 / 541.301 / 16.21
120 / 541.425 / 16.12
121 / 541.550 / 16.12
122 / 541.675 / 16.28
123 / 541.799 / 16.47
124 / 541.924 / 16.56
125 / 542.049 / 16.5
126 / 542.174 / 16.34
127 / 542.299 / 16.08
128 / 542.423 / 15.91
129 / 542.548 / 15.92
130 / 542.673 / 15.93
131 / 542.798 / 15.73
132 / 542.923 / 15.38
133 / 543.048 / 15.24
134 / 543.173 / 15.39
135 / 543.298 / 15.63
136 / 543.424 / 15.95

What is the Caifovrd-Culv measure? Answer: 0.03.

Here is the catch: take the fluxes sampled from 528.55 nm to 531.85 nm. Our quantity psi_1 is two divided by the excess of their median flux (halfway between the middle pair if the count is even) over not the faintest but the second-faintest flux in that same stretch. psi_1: 2.7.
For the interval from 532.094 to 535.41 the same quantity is 1.2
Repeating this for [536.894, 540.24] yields 2.7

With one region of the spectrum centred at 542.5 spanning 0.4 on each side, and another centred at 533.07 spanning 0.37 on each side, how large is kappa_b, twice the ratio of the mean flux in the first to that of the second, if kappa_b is 2.09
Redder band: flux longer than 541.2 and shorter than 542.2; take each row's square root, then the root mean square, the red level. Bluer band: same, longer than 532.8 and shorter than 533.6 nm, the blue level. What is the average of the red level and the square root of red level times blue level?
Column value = 4.02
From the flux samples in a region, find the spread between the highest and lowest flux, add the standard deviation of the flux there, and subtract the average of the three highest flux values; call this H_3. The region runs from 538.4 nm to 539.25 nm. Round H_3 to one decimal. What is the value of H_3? -16.0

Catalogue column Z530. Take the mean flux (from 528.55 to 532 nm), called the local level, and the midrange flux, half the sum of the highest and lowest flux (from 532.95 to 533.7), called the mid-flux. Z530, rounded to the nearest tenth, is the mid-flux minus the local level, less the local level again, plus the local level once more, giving -0.8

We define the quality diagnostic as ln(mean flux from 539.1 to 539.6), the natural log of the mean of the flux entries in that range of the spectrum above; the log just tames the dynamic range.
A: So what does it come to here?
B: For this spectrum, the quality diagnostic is 2.78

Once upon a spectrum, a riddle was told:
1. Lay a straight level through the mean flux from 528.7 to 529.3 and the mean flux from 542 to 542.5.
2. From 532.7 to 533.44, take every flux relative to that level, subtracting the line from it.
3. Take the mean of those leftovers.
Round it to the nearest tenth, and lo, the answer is -1.1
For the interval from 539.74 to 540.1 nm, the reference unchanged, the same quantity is -0.3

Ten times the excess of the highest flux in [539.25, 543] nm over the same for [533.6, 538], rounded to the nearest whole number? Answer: -11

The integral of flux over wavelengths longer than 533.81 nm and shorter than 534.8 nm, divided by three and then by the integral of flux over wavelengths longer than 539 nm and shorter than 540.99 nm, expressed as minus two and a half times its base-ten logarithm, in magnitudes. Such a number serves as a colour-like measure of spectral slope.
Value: 1.93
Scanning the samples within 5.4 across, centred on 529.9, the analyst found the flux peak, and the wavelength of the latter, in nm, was 530.809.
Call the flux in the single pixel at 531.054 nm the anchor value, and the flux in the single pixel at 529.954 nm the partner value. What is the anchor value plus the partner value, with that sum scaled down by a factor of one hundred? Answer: 0.329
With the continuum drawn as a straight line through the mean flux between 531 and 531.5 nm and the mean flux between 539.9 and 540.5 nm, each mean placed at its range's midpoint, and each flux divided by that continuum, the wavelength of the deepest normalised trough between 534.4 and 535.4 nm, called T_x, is 534.858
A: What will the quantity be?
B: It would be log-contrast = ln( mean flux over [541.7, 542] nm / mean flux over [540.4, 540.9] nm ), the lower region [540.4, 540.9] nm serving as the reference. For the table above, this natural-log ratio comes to 0.11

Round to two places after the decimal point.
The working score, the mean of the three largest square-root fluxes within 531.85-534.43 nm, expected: 4.06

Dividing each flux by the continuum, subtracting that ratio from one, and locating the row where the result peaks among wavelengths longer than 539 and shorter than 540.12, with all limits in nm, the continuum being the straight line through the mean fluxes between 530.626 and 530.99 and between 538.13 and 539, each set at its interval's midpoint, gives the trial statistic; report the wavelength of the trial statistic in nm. 539.807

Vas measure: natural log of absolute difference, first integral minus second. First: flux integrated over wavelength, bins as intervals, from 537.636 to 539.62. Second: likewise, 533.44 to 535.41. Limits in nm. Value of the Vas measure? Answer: -0.5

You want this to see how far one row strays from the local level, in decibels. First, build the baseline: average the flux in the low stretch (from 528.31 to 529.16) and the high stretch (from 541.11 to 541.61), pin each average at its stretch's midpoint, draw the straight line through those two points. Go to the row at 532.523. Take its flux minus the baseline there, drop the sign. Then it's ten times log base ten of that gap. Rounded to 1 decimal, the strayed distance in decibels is 0.9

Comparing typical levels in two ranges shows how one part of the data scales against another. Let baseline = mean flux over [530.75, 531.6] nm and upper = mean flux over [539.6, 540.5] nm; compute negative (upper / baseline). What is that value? -0.926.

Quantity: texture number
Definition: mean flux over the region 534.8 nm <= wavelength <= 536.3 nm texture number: 16.7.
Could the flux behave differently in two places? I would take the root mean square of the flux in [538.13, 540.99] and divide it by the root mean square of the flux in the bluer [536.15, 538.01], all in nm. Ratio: 0.976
